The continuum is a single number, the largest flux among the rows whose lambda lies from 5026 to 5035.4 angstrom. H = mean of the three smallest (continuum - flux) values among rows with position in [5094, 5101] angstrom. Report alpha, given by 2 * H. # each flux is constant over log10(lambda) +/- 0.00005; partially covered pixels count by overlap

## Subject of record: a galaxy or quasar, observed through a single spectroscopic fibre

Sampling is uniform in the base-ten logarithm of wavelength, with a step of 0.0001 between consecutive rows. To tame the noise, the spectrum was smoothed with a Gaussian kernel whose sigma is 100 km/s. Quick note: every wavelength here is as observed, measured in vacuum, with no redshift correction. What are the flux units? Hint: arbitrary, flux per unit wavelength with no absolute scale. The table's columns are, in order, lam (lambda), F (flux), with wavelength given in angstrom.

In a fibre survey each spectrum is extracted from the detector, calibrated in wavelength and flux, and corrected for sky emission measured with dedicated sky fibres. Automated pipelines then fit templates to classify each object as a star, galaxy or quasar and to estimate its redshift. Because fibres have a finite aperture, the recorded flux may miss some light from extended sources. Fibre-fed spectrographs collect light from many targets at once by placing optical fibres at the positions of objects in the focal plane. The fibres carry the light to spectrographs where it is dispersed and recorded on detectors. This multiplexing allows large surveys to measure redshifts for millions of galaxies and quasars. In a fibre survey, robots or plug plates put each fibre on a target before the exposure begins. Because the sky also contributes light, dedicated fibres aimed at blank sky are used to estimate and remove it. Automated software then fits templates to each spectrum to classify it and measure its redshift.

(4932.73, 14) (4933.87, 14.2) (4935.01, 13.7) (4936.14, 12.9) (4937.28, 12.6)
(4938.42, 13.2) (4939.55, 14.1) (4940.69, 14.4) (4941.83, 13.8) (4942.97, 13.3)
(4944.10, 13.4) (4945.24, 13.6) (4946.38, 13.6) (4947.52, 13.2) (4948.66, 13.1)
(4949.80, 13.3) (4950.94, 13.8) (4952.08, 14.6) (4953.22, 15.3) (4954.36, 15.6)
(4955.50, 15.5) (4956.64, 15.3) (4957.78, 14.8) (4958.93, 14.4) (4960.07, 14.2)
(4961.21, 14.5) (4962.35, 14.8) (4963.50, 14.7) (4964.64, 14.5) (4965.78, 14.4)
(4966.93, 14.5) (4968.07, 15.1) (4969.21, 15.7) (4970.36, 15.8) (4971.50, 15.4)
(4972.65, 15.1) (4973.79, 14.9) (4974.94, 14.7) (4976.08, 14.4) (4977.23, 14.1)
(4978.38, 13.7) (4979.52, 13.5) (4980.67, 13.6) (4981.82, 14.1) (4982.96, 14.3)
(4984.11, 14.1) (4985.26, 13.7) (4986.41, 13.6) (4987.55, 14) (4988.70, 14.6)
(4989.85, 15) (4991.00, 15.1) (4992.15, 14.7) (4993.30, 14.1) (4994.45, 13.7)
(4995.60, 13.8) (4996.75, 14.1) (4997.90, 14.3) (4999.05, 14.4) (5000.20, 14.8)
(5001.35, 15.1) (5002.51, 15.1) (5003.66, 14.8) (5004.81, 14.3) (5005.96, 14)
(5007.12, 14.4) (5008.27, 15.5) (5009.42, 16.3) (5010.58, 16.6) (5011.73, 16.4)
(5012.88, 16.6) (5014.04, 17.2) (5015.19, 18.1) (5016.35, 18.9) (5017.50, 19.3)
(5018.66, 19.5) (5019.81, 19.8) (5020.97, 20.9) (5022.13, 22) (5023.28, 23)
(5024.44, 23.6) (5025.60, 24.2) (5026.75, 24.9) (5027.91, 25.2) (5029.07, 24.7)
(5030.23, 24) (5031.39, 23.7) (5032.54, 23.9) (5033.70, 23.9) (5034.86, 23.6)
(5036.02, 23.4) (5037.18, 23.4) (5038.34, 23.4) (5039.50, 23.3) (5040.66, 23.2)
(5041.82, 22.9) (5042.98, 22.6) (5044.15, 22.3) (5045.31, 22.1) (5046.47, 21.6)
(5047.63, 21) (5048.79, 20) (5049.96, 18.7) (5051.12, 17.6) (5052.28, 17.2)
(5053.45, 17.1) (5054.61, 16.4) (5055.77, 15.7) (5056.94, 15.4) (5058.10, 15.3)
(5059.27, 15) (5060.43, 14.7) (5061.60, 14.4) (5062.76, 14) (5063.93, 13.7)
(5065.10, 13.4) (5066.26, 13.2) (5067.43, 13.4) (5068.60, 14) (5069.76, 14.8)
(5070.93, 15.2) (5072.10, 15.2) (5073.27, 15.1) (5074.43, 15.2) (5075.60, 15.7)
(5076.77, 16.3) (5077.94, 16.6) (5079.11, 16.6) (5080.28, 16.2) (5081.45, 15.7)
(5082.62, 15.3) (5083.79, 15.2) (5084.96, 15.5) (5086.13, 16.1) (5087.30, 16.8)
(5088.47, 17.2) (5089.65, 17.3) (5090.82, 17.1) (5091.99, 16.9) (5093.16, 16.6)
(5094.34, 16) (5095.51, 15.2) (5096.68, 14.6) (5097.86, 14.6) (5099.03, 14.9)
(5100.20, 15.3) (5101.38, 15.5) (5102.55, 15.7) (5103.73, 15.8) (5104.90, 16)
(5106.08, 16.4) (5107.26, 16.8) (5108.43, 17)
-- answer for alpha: 19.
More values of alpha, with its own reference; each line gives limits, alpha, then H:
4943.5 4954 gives 21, 10.6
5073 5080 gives 17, 8.7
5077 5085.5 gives 17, 8.7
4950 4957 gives 19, 9.7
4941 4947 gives 23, 11.5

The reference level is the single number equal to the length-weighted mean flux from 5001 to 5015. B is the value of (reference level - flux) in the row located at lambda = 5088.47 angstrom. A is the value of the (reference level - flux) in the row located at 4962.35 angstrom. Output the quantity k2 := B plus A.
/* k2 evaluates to -0.8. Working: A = 0.80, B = -1.6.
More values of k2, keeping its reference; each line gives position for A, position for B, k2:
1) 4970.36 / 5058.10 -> 0.1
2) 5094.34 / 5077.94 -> -1.4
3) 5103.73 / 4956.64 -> 0.1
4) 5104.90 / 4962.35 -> 0.4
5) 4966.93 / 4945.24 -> 3.1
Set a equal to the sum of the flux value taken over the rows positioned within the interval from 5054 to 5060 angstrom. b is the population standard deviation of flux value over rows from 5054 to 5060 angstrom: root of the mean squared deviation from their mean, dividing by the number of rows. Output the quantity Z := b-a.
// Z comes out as -77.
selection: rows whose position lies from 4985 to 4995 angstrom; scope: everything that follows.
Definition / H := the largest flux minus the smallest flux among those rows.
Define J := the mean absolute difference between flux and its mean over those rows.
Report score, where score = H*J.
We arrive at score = 0.8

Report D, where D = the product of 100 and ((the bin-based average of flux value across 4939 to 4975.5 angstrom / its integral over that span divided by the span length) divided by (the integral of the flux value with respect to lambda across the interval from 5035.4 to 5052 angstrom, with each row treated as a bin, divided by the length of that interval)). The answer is 67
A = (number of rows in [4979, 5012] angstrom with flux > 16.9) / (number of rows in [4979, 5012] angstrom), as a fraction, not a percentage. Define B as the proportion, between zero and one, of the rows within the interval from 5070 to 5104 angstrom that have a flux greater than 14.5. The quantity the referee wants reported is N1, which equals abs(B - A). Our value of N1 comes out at 1.0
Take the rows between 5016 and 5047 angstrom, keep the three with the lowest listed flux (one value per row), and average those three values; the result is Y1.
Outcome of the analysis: 19.2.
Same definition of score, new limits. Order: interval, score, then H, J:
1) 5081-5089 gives 1.2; 2.0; 0.62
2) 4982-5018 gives 6.7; 5.7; 1.17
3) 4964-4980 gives 1.2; 2.3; 0.54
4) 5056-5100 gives 3.6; 4.1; 0.88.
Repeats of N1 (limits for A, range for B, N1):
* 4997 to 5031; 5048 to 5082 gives 0.2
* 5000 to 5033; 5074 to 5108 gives 0.4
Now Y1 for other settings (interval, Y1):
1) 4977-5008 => 13.6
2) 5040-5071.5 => 13.3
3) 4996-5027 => 14.1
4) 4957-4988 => 13.6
